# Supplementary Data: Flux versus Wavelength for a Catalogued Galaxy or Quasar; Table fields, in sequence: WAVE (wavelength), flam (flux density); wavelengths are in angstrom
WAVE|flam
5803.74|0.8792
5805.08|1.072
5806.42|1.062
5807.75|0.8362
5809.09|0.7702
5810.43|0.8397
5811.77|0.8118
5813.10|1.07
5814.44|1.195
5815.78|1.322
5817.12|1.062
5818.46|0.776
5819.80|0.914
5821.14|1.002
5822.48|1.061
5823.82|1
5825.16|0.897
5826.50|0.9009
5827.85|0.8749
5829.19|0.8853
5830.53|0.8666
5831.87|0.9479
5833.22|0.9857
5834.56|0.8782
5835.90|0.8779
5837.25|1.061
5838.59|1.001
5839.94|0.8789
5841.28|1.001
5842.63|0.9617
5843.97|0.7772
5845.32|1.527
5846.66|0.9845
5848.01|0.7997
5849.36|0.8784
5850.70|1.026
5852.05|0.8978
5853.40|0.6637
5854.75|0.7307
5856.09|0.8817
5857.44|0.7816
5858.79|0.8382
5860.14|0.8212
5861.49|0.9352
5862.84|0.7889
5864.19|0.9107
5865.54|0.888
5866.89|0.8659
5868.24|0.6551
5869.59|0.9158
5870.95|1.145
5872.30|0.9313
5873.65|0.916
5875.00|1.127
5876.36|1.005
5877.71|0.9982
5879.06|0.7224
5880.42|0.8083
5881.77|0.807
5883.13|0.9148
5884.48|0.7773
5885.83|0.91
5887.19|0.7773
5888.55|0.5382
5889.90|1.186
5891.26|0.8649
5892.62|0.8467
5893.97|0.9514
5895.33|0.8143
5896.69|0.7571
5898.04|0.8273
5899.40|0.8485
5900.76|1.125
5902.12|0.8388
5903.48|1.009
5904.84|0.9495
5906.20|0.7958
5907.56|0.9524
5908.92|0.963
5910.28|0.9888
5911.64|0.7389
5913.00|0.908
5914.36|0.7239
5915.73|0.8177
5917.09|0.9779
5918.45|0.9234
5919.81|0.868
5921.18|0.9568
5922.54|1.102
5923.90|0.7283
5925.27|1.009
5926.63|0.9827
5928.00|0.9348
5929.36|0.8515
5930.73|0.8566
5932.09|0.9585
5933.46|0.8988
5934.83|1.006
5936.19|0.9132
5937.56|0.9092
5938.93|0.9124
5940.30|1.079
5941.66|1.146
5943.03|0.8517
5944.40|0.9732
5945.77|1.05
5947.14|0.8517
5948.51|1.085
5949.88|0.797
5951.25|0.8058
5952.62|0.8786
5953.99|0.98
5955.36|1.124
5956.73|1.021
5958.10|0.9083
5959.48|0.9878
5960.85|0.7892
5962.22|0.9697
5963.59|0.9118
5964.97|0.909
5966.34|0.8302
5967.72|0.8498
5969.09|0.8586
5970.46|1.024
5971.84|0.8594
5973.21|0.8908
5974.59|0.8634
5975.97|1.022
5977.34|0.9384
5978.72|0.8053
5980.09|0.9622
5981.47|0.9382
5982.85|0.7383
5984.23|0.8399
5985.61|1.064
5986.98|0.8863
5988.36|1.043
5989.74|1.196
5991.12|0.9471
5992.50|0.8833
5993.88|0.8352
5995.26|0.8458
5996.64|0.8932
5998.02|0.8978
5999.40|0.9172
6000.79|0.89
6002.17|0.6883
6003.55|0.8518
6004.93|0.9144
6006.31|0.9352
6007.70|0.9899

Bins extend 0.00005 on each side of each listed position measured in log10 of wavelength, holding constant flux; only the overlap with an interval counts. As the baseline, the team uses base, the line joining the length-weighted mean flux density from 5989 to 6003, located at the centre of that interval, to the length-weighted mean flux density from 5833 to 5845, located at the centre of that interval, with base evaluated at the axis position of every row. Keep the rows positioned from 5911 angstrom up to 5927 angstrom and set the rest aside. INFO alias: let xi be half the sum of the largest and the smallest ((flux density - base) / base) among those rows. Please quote -0.01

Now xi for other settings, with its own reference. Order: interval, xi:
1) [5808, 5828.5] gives 0.09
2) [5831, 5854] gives 0.15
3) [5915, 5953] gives 0.02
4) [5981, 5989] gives 0.00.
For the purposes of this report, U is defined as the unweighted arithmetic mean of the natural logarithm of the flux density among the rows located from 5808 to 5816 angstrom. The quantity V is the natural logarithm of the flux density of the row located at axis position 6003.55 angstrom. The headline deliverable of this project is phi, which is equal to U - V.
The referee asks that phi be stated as 0.14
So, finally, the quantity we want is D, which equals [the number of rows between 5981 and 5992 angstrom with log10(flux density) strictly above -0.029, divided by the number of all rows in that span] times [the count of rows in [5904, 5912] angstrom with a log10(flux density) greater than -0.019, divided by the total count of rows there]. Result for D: 0.21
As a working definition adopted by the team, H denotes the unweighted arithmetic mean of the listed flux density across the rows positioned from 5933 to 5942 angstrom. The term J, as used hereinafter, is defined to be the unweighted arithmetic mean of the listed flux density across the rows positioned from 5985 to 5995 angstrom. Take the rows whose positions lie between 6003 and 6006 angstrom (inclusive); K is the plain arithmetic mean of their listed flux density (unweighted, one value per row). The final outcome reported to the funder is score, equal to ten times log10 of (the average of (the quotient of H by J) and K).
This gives -0.3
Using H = 0.98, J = 0.98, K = 0.88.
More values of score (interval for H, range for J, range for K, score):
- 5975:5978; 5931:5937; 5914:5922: -0.2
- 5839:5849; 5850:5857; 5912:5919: 0.1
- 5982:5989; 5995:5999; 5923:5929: -0.1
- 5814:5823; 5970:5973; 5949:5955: 0.0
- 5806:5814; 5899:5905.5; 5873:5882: -0.3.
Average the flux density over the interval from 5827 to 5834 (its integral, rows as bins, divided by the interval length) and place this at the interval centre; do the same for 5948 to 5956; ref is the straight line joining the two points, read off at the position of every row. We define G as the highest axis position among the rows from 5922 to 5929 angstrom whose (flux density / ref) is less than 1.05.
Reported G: 5928.00 angstrom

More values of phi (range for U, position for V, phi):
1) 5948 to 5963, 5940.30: -0.14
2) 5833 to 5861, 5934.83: -0.11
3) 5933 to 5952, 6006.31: 0.01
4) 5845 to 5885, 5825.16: -0.01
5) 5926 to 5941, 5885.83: 0.03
